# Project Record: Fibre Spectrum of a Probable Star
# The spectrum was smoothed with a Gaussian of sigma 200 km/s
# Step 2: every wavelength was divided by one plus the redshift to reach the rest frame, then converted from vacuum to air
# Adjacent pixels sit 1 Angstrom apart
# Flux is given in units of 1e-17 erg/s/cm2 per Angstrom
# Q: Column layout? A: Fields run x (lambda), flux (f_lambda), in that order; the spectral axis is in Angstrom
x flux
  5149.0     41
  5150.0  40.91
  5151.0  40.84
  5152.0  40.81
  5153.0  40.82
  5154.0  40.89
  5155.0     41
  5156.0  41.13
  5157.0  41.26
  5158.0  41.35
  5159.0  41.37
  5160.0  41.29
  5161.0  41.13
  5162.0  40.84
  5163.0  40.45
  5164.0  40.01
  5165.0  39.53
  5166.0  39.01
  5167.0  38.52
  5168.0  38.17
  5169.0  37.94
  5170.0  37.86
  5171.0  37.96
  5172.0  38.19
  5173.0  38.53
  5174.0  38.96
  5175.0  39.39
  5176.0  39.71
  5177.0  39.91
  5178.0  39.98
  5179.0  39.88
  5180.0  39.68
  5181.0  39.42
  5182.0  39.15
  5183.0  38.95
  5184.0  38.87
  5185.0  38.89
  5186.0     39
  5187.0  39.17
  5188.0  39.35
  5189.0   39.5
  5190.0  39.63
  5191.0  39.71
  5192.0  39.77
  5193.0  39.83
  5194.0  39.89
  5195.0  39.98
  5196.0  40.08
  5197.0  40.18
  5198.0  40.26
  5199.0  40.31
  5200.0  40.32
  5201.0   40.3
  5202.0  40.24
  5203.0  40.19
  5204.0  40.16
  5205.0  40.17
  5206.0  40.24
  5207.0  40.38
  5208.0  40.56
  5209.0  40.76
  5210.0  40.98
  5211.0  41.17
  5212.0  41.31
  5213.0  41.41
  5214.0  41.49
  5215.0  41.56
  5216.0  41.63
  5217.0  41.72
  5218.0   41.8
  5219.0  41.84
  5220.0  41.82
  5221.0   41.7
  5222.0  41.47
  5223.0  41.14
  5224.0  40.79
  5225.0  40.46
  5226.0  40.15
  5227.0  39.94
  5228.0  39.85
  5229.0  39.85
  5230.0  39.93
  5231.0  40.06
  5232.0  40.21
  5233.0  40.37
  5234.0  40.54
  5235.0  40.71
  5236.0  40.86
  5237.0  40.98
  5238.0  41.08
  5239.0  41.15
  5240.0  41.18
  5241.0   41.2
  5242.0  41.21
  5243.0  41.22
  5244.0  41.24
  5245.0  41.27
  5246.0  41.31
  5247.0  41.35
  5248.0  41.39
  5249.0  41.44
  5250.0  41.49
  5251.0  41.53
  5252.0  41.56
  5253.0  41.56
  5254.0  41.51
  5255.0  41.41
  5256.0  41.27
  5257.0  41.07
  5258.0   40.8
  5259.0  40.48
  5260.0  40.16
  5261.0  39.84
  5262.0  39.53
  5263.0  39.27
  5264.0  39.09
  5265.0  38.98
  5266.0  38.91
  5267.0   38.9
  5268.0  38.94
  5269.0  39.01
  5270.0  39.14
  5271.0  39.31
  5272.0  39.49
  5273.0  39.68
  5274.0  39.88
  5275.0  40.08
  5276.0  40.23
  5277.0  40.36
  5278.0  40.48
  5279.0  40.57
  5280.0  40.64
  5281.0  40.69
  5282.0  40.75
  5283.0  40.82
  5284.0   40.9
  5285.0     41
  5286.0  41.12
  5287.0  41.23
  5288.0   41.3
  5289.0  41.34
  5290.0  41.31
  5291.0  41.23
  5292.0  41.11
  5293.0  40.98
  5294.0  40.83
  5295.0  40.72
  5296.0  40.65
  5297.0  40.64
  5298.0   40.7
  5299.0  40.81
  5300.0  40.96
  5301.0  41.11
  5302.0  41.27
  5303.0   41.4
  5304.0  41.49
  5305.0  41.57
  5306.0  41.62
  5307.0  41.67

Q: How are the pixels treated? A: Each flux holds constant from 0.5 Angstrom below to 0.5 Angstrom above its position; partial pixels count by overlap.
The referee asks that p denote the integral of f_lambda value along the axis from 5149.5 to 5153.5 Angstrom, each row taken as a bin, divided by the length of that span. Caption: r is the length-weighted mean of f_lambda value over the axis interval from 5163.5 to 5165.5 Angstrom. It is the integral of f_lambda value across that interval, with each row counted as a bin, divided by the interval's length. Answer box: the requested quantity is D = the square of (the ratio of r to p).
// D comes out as 0.95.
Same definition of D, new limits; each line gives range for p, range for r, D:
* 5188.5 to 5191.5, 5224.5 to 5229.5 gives 1.02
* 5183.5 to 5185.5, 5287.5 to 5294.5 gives 1.12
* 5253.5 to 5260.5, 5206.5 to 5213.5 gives 1.00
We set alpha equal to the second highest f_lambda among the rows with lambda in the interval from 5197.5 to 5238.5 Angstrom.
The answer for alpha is 41.82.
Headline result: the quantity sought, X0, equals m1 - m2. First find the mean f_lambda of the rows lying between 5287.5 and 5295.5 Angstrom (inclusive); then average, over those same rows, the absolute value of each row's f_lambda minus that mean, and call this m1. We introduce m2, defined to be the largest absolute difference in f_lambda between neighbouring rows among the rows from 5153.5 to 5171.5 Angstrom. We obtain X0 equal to -0.3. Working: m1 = 0.19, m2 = 0.52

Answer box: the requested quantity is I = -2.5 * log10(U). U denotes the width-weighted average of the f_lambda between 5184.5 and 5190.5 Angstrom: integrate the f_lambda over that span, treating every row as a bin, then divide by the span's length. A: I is -3.98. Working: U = 39.3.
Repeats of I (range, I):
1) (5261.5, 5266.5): -3.98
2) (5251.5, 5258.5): -4.04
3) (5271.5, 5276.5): -4.00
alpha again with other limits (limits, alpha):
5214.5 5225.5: 41.82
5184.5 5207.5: 40.32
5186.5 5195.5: 39.89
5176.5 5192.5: 39.91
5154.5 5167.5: 41.35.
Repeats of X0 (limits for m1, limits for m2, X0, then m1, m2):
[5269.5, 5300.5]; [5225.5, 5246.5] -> 0.2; 0.44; 0.21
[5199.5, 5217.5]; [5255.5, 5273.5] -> 0.2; 0.53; 0.32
